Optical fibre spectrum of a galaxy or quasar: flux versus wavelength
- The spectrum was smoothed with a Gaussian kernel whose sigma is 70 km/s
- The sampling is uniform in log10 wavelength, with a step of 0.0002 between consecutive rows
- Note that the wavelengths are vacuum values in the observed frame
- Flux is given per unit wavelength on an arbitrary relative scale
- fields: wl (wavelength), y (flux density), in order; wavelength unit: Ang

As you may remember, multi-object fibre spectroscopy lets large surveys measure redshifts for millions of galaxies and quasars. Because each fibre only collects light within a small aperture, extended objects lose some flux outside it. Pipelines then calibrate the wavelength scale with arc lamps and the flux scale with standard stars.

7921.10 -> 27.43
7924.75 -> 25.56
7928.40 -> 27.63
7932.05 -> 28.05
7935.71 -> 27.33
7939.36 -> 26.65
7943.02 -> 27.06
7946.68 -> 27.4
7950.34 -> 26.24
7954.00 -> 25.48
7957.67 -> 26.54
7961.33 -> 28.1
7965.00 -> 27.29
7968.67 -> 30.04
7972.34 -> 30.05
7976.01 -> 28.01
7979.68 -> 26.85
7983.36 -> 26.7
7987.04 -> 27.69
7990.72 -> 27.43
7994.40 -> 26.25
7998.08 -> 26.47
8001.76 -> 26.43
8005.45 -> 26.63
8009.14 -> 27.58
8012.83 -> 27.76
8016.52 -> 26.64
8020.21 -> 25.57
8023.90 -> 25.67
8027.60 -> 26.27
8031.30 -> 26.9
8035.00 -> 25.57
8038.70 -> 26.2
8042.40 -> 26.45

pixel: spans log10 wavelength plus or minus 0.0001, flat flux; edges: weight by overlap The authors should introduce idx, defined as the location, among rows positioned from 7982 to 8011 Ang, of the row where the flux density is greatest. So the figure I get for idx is 7987.04 Ang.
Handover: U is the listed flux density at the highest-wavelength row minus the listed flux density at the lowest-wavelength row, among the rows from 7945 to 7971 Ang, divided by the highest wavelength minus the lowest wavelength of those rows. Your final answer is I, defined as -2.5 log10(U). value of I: 2.3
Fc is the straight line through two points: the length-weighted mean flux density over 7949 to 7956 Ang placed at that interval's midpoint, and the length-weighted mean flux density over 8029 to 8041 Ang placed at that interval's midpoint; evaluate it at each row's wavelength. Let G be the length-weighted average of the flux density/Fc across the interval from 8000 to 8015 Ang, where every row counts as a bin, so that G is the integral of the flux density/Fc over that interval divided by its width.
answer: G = 1.04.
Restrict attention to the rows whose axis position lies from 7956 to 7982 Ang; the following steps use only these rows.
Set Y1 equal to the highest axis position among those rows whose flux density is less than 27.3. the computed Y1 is 7979.68 Ang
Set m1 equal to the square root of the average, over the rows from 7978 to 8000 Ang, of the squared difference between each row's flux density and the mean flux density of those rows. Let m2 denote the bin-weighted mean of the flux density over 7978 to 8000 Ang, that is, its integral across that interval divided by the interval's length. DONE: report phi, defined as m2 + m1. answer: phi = 27.4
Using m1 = 0.51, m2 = 26.9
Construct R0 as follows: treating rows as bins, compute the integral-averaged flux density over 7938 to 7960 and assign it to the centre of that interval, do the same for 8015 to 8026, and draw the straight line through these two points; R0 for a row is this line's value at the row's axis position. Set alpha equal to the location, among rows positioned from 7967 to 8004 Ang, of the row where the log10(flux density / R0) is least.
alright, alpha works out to 7994.40 Ang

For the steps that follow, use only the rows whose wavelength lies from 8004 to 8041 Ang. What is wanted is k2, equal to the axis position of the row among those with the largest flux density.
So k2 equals 8012.83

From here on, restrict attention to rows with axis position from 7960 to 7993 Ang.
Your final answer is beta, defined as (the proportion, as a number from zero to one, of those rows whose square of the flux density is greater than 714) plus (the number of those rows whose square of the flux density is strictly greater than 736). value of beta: 7.9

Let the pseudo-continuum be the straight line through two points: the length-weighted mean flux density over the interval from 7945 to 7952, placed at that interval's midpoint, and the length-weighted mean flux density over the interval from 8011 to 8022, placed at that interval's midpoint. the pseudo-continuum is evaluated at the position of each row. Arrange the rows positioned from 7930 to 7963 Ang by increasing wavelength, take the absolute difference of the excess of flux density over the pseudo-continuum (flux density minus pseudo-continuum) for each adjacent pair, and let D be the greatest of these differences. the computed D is 1.57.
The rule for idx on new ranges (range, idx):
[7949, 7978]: 7972.34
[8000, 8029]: 8012.83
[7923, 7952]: 7932.05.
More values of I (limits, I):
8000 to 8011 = 2.0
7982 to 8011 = 3.7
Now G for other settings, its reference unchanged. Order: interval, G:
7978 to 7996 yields 1.04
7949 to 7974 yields 1.07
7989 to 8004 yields 1.02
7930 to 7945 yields 1.06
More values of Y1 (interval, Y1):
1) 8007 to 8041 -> 8038.70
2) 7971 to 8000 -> 7998.08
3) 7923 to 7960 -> 7957.67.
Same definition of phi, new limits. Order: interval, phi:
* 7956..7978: 29.7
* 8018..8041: 26.5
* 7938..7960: 27.2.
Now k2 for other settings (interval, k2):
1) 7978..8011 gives 7987.04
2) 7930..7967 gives 7961.33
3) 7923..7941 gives 7932.05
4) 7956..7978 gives 7972.34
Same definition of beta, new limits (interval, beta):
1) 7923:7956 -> 4.6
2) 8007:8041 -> 2.3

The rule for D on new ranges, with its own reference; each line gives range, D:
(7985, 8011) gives 1.17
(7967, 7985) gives 2.03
